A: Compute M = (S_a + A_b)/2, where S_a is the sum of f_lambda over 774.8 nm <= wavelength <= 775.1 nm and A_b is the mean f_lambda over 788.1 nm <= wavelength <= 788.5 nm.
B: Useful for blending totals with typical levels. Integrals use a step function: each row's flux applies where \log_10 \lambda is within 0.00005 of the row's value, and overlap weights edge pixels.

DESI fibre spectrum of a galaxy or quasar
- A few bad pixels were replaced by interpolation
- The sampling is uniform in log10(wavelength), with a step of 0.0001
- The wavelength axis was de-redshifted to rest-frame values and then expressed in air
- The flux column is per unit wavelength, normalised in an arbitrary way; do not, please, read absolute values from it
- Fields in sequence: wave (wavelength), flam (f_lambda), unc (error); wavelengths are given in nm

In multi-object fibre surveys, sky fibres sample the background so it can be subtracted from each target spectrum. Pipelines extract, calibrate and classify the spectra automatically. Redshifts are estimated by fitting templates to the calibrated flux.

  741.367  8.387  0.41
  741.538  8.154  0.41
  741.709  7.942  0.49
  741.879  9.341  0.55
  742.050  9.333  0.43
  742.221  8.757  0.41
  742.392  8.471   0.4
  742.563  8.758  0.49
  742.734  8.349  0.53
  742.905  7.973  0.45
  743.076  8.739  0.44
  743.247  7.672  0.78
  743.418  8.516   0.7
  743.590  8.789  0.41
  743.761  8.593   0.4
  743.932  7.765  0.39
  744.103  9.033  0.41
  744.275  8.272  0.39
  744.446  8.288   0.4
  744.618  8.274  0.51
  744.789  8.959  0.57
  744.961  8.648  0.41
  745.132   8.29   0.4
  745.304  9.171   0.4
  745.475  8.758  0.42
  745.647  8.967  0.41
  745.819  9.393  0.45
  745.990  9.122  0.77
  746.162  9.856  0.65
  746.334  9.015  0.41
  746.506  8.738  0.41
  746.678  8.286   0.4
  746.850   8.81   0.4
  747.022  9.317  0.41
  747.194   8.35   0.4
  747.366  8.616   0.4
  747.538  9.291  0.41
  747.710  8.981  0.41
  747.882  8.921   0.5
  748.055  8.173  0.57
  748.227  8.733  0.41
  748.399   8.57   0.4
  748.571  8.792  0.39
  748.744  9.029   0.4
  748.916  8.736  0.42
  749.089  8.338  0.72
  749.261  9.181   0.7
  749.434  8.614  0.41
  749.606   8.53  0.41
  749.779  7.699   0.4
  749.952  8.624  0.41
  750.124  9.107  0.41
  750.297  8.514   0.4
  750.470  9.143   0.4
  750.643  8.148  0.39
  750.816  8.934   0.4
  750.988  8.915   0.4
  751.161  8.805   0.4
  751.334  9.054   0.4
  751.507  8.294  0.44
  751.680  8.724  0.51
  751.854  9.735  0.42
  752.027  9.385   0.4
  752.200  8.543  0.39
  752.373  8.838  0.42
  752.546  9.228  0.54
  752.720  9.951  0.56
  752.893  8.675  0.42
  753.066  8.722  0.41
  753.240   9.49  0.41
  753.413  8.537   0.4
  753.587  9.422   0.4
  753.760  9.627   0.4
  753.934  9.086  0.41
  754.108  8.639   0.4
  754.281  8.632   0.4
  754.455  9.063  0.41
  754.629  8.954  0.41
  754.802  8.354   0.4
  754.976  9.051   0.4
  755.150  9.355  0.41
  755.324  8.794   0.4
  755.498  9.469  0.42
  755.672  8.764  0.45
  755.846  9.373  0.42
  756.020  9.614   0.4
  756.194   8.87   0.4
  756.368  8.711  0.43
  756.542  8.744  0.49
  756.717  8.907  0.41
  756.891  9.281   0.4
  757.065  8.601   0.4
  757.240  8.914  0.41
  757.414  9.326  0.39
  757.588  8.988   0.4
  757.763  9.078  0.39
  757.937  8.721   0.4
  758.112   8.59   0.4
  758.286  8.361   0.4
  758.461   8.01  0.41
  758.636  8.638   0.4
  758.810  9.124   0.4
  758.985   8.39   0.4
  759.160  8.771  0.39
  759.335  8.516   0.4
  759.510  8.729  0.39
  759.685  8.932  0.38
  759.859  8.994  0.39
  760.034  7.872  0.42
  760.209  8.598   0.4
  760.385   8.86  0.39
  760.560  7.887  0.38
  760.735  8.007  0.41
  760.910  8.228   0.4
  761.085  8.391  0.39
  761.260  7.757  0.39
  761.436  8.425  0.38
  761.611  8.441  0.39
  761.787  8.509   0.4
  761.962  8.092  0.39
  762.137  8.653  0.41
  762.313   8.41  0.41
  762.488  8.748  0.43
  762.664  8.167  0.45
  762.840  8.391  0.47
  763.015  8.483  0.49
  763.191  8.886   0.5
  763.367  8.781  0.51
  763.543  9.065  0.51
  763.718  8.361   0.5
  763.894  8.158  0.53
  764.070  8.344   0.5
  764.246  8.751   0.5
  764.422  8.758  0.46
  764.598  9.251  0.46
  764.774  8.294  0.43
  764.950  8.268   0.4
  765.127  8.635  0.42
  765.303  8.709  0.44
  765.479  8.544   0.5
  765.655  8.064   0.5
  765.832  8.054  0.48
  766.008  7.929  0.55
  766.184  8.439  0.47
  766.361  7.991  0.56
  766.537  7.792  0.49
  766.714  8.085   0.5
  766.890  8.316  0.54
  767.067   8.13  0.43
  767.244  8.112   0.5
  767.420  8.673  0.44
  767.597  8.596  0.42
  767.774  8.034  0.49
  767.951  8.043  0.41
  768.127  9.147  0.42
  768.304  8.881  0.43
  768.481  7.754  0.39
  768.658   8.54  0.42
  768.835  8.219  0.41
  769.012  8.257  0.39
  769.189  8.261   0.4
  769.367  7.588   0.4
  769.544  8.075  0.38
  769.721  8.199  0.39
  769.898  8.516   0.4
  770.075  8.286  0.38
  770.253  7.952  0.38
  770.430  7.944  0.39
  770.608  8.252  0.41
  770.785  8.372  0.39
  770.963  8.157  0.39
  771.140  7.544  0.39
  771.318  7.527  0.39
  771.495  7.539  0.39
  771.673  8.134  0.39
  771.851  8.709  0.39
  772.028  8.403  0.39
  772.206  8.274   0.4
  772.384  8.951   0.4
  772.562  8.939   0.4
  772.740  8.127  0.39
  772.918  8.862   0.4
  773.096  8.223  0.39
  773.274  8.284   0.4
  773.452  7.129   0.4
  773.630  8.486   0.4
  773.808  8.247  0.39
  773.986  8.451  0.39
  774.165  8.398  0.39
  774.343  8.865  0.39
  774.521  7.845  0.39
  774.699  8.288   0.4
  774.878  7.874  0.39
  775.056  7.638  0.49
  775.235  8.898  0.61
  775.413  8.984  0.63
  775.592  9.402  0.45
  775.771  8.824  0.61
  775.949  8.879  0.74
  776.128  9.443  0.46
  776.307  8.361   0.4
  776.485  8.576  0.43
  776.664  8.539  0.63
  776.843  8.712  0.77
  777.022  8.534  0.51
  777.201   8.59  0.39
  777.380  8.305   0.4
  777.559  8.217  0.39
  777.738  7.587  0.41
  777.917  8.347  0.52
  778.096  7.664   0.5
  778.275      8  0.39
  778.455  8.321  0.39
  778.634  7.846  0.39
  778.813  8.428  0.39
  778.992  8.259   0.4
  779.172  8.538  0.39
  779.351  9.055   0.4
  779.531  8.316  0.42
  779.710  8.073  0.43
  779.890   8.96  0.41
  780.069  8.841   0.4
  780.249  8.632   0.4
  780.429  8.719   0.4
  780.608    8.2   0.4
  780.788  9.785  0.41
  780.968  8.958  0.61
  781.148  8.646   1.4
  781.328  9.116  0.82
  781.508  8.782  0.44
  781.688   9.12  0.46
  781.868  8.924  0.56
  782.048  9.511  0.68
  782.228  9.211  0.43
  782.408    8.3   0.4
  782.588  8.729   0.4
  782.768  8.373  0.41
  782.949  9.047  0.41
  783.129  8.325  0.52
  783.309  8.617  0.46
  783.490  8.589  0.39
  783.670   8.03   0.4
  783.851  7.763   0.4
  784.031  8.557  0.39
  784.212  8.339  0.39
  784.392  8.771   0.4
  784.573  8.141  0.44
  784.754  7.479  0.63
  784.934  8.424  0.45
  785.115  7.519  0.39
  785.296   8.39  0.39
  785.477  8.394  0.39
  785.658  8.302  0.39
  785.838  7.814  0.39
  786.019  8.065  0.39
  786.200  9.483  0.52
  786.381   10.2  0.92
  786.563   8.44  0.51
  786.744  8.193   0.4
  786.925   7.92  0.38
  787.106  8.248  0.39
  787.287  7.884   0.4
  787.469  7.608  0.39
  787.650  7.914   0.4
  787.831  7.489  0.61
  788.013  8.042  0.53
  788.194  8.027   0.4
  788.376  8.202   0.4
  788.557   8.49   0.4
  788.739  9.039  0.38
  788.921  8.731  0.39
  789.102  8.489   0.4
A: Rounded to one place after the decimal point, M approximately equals 11.8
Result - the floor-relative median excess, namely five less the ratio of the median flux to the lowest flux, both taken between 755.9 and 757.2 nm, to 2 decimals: 3.97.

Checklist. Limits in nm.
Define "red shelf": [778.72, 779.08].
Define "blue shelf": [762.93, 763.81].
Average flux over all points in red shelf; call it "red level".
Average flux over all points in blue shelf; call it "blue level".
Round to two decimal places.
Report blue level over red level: 1.04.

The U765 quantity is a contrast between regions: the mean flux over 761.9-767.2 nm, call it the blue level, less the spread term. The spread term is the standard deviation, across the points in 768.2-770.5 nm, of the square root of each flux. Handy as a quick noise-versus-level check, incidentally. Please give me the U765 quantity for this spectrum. 8.4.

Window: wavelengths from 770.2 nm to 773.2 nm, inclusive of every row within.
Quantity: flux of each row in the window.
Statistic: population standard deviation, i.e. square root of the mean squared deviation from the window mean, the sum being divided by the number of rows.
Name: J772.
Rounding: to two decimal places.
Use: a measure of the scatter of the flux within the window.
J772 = 0.44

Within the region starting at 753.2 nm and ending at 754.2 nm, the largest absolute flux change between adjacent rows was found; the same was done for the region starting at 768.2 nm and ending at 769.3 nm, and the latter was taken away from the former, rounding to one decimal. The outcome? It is -0.2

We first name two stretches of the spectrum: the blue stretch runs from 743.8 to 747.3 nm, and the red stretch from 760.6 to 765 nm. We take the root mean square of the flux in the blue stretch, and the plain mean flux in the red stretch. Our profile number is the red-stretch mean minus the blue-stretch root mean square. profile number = -0.3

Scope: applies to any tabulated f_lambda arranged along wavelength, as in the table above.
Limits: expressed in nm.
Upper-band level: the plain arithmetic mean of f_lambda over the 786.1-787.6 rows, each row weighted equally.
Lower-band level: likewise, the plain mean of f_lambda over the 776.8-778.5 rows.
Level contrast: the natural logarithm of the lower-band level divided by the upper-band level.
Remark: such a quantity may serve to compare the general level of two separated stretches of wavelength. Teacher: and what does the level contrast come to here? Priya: -0.032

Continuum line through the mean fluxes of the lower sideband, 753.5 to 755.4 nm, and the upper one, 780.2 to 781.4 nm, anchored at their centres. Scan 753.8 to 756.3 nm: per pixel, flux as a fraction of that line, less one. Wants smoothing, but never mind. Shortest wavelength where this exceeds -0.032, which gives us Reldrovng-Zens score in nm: 753.934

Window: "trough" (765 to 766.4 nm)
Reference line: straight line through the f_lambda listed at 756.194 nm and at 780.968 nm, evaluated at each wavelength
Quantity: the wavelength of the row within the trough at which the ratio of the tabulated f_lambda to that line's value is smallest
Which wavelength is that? 766.008 nm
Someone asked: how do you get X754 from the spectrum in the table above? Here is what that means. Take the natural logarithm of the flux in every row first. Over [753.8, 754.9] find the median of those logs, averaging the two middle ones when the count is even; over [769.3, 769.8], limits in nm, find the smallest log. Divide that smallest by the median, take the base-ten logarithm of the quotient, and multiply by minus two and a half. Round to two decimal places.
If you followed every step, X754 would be 0.08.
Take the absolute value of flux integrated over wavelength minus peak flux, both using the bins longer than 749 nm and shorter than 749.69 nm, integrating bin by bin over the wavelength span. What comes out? 3.20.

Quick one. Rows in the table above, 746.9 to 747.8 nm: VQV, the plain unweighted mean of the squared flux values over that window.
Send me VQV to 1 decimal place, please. 79.5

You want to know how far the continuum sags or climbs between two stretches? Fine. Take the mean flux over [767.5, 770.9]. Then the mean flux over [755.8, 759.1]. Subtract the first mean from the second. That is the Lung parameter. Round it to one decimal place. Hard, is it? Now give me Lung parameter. 0.6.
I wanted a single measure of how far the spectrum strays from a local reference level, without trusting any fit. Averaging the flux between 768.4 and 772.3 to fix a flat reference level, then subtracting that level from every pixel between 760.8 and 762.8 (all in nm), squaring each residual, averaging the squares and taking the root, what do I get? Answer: 0.35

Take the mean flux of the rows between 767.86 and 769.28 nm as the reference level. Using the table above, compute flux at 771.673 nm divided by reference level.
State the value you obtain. 0.97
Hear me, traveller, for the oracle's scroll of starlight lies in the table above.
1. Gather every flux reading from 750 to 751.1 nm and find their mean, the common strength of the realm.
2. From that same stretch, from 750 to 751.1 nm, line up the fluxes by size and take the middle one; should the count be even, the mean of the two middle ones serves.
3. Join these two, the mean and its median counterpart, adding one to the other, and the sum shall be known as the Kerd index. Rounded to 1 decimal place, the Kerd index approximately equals 17.7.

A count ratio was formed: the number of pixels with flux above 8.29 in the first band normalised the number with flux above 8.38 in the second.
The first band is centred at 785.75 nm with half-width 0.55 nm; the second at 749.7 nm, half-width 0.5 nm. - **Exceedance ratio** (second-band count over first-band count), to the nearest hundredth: 1.25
